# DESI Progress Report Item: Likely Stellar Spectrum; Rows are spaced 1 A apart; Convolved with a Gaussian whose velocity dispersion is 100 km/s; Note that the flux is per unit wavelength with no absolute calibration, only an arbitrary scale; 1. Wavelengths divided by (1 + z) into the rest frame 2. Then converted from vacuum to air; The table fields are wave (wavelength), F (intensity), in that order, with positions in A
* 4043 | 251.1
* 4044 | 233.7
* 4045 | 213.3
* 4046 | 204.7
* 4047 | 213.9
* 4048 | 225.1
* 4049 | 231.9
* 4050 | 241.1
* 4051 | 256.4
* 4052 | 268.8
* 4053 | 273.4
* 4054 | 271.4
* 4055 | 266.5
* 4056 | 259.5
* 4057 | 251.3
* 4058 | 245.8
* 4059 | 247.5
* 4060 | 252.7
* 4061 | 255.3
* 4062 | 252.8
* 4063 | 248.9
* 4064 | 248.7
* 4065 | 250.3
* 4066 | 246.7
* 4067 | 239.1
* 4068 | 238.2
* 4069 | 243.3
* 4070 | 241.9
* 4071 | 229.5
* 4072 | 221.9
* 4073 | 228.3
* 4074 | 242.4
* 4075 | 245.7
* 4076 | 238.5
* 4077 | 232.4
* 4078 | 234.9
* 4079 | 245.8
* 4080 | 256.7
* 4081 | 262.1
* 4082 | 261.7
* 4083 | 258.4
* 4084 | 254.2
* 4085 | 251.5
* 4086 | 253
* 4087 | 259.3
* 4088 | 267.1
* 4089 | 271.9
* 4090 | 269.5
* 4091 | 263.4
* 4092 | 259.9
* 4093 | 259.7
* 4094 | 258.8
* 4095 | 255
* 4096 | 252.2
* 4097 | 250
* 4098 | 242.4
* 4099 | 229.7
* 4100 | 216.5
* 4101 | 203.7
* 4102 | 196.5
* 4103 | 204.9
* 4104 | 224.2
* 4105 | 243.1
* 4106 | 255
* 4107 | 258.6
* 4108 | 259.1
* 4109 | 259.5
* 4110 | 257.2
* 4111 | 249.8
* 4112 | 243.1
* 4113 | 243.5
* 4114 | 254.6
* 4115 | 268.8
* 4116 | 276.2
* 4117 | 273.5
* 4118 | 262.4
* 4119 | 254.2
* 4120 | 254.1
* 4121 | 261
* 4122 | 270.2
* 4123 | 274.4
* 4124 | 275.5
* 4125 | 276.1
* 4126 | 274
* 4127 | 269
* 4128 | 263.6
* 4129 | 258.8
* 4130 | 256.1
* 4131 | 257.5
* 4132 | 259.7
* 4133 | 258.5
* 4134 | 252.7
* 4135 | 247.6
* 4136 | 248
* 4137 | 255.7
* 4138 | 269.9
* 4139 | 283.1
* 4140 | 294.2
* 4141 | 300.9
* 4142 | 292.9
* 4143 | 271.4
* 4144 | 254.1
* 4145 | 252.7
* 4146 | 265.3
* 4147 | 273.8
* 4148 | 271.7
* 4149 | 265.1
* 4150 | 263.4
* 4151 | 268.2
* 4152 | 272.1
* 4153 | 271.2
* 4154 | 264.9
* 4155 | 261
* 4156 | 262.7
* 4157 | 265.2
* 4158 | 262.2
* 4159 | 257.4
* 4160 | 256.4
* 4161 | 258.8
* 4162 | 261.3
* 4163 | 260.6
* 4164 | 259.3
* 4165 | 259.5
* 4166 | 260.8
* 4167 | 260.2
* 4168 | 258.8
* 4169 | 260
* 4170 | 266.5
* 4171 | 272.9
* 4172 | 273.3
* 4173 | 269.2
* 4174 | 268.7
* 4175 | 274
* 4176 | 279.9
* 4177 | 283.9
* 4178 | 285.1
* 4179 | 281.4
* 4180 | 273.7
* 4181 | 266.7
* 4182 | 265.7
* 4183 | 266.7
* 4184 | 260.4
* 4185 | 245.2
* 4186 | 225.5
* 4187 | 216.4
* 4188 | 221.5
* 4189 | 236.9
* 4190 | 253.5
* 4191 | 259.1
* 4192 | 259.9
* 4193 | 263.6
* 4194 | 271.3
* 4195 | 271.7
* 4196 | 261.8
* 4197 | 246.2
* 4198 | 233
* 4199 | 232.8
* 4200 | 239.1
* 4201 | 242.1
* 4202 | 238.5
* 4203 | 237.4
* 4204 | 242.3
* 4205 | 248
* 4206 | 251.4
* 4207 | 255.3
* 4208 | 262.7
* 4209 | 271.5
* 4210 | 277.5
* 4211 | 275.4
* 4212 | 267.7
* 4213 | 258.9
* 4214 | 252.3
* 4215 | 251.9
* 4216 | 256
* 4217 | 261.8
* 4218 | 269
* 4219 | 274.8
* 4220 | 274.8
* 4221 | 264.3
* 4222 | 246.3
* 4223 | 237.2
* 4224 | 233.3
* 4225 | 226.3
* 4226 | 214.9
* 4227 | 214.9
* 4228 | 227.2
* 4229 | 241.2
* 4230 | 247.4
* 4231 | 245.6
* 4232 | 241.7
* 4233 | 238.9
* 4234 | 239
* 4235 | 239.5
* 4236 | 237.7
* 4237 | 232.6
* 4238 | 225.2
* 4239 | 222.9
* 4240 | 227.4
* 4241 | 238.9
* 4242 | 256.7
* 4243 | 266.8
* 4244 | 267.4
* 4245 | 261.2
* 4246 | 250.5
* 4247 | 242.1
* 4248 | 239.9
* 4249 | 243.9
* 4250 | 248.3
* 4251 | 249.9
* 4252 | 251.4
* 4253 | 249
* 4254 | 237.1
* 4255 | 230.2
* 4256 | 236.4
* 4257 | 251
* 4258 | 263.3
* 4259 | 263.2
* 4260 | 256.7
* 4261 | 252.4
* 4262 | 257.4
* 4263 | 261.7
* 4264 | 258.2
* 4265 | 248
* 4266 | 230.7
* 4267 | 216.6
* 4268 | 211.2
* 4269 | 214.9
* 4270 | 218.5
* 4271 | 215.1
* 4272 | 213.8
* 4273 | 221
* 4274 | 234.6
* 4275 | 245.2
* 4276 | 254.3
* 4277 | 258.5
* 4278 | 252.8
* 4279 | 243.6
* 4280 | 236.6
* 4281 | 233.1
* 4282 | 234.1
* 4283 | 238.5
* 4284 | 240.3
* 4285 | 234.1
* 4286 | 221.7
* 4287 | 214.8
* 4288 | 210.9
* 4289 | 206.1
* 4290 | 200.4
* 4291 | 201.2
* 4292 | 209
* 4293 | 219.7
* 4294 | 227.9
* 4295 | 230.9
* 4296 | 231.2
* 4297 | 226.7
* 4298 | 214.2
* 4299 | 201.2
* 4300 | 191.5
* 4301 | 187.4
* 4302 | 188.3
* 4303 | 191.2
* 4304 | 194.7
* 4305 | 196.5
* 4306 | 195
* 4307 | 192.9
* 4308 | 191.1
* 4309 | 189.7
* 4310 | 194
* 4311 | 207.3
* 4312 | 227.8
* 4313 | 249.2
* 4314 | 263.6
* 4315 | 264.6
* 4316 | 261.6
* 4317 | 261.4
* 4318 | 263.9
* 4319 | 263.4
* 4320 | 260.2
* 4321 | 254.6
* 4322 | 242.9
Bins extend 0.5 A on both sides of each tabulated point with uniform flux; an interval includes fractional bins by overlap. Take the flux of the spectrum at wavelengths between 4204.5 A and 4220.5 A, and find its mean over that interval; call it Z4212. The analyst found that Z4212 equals 263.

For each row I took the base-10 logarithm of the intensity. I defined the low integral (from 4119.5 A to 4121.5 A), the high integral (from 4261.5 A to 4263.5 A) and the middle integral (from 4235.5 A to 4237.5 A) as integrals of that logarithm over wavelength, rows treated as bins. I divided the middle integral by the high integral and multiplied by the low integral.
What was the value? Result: 4.74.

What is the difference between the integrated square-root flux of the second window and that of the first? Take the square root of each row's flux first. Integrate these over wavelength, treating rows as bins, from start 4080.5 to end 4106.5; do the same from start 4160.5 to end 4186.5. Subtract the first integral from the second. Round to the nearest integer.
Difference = 15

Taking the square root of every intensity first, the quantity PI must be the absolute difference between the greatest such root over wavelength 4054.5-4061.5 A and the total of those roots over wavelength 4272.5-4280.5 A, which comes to 108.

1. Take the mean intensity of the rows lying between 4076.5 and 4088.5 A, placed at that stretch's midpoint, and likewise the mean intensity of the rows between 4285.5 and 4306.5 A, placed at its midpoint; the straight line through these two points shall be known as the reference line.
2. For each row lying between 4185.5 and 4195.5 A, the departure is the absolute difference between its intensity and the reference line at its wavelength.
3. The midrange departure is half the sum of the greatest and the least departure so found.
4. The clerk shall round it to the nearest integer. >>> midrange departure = 24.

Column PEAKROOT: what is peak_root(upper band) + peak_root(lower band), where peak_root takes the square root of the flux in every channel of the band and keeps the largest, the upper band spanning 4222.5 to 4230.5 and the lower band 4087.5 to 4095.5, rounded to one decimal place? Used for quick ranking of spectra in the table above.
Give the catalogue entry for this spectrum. 32.2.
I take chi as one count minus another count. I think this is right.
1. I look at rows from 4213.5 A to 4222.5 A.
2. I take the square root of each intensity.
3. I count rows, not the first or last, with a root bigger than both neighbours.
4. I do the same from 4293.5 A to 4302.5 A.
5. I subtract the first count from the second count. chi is 1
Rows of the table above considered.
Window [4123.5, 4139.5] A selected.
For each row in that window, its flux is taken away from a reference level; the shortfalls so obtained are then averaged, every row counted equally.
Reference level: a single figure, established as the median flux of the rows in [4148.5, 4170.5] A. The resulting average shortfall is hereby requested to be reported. -1.7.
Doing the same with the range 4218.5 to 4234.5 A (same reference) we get 19.4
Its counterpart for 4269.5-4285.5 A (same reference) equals 25.3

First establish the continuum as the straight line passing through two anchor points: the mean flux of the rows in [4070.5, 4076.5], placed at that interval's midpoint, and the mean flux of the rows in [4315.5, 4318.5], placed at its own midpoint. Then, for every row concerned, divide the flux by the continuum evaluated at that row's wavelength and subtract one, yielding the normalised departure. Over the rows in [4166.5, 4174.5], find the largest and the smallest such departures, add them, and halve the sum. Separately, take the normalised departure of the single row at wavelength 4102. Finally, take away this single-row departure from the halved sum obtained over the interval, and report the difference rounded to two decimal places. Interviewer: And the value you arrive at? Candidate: 0.26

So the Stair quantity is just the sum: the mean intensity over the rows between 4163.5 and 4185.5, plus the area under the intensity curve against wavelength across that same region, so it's 6160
